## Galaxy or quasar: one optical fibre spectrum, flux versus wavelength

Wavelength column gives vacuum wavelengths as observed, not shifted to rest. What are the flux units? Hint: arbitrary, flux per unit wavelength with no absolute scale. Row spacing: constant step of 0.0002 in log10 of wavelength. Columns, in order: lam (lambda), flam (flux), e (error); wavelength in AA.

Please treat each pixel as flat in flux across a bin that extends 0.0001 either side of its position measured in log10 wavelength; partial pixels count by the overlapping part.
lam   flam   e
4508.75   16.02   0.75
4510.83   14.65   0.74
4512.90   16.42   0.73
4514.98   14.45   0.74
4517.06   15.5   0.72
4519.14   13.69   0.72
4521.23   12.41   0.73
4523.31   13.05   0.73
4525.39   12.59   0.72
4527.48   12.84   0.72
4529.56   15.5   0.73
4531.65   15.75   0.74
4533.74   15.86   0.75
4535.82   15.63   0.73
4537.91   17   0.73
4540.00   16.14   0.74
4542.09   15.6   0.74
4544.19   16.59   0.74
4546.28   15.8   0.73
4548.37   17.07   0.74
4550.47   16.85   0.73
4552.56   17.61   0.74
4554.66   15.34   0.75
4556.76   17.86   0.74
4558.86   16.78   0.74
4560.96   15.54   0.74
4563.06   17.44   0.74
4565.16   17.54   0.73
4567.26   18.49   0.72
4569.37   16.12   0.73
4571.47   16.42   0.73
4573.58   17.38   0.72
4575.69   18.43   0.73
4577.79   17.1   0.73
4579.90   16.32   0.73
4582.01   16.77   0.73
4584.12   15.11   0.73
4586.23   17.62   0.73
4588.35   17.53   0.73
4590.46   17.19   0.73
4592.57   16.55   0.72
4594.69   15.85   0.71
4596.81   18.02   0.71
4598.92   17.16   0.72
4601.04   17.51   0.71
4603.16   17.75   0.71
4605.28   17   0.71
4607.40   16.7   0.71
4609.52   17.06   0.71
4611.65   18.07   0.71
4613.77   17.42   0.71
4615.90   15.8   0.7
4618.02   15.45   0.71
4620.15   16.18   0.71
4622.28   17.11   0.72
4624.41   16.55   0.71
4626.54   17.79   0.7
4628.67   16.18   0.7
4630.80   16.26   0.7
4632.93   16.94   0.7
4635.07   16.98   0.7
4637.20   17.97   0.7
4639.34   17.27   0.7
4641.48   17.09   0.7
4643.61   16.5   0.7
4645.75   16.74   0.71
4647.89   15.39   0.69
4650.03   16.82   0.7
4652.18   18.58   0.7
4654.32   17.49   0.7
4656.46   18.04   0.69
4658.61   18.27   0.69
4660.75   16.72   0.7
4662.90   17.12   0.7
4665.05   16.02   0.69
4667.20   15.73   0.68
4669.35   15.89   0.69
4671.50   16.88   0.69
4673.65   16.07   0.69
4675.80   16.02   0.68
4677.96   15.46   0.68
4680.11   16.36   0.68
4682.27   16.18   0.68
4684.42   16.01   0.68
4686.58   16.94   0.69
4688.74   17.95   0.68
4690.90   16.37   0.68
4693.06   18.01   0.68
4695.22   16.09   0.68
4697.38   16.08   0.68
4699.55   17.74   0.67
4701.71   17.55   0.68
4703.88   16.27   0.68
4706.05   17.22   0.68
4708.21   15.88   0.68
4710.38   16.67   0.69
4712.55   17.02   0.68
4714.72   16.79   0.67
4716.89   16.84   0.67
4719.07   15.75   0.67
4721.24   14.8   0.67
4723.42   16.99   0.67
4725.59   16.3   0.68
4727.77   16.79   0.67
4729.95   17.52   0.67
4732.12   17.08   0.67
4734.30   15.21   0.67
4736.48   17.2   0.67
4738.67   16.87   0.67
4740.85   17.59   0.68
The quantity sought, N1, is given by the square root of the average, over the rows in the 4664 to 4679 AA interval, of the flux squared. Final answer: 16.0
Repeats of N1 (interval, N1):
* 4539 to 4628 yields 16.9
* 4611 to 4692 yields 16.8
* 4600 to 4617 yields 17.2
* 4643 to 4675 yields 16.8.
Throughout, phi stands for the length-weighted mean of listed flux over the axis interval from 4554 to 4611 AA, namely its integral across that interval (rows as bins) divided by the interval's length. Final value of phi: 17.0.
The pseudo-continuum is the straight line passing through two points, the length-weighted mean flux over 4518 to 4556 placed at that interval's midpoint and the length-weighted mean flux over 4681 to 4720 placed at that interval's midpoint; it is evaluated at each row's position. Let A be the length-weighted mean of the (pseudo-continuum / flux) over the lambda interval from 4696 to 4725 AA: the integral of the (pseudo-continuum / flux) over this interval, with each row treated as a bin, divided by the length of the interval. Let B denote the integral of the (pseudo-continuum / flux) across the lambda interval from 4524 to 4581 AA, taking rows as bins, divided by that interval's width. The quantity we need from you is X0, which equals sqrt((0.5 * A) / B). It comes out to 0.731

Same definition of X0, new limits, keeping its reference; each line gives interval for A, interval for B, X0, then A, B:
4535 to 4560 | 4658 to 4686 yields 0.680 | 0.93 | 1.01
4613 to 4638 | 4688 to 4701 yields 0.701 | 0.97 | 0.98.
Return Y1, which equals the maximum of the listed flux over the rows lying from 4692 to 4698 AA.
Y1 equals 18.01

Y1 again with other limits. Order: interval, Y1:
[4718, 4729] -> 16.99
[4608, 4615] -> 18.07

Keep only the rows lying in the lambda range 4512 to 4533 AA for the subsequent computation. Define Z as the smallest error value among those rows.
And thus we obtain 0.72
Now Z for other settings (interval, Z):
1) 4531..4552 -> 0.73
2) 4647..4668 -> 0.68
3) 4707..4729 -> 0.67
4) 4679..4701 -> 0.67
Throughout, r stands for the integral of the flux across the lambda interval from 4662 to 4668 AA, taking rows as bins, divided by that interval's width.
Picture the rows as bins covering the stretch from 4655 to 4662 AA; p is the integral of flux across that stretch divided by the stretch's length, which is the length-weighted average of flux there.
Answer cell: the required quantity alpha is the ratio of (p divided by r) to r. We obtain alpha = 0.067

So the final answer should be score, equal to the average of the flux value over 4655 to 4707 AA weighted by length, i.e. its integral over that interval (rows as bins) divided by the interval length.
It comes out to 16.7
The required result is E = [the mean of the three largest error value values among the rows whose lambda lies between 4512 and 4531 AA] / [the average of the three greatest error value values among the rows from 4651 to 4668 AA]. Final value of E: 1.05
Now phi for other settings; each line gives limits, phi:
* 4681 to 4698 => 16.7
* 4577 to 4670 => 16.9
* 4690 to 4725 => 16.6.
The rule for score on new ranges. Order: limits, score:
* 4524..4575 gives 16.2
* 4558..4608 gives 17.0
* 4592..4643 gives 16.9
